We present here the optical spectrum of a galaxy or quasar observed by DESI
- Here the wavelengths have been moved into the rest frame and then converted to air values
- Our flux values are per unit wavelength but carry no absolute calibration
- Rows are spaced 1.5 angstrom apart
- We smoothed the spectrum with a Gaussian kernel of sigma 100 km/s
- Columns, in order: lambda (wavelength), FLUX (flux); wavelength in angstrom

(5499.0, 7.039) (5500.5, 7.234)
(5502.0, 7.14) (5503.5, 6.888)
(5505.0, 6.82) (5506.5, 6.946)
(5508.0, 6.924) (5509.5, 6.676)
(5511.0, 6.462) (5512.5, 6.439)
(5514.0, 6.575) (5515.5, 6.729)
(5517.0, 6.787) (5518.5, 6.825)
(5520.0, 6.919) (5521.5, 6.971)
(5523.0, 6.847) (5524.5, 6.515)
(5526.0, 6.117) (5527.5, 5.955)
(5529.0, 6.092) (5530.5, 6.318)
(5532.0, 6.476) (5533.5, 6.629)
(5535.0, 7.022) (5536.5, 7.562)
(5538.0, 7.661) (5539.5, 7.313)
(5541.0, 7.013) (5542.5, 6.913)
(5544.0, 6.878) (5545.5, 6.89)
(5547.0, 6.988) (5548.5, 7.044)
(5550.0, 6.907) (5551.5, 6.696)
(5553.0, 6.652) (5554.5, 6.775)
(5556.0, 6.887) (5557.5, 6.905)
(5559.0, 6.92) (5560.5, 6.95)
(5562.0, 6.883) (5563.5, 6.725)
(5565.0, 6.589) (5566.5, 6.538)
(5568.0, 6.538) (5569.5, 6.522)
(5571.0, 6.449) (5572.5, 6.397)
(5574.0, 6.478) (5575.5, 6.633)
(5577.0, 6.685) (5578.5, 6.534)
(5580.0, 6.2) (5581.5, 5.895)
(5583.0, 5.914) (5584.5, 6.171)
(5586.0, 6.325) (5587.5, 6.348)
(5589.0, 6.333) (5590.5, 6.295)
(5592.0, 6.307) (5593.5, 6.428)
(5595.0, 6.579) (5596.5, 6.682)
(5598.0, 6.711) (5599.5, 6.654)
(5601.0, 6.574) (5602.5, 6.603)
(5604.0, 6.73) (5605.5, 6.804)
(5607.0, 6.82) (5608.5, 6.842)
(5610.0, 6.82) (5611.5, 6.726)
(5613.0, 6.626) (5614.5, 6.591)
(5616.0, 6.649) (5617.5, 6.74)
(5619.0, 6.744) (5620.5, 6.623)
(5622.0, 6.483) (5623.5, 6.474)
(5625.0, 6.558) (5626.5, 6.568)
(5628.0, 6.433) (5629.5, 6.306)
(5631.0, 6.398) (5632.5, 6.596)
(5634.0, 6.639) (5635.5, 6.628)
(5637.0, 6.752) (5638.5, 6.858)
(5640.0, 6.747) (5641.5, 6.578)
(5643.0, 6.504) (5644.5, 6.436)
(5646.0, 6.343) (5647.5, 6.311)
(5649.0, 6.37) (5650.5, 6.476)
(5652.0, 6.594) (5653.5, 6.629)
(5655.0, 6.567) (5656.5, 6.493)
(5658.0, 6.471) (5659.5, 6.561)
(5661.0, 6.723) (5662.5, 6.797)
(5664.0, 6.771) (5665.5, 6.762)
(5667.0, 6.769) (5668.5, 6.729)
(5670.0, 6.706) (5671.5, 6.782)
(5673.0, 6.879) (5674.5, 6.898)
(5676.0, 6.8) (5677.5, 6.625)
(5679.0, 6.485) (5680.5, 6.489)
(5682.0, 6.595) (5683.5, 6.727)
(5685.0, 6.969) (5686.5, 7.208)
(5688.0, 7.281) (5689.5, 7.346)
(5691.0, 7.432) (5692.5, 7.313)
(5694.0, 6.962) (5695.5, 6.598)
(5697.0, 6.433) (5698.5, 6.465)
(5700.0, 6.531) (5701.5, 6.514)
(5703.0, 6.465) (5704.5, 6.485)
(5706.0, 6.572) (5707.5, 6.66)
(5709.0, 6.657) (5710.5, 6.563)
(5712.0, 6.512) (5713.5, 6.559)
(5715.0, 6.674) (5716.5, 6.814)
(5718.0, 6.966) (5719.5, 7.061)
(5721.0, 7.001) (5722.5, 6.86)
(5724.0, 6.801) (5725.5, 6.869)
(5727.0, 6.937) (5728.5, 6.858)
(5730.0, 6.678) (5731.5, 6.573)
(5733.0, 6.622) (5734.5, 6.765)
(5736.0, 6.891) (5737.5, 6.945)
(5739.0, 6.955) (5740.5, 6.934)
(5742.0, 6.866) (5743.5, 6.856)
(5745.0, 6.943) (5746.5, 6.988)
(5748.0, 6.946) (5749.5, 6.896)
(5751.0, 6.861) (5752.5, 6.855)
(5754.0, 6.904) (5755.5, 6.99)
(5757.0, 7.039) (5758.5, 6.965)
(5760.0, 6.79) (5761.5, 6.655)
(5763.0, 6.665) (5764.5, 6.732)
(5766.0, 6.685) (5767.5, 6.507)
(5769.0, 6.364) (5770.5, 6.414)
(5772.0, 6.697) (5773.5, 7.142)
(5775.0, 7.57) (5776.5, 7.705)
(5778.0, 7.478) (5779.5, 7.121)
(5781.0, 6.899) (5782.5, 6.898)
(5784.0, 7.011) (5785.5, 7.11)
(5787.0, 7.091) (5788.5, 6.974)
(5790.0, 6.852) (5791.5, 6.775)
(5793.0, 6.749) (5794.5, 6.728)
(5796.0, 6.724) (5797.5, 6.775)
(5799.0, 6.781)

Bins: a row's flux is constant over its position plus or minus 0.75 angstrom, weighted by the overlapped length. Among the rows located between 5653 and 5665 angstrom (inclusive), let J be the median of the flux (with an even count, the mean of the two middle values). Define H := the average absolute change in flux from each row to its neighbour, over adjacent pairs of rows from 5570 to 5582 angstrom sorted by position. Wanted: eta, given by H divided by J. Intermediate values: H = 0.16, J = 6.6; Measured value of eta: 0.024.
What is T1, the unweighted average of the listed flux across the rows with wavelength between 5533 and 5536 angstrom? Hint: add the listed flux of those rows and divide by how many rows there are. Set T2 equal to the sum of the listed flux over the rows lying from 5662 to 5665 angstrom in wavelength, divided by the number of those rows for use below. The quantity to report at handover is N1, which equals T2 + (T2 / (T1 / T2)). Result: 13.5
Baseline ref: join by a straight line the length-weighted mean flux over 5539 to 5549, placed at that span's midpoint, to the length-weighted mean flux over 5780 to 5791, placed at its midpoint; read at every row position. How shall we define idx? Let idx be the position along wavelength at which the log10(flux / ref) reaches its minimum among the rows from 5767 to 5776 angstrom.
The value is 5769.0 angstrom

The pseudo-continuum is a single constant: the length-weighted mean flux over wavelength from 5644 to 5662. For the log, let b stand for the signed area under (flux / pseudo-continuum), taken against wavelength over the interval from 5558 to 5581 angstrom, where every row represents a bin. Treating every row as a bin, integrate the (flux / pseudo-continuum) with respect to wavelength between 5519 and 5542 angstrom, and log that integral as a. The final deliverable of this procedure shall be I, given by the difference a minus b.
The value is 0.6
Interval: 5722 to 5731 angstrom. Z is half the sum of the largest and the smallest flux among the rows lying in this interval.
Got 6.8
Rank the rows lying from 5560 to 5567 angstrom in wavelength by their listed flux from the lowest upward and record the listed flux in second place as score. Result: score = 6.589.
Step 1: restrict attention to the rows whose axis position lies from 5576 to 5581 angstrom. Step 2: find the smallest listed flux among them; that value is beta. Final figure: 6.2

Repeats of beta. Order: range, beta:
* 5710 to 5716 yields 6.512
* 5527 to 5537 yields 5.955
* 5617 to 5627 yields 6.474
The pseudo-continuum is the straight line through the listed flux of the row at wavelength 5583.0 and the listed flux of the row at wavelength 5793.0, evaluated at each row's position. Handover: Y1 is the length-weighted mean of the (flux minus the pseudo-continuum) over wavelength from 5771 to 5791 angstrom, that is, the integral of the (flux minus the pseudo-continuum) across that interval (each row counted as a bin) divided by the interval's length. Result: 0.4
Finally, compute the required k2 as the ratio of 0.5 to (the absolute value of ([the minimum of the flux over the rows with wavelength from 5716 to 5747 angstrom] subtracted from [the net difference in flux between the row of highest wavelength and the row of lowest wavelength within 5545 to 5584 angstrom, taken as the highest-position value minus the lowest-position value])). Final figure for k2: 0.0662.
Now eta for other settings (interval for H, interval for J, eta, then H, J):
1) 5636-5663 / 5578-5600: 0.014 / 0.09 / 6.3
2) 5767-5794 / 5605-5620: 0.025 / 0.17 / 6.7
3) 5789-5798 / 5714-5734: 0.005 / 0.04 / 6.9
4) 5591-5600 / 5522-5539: 0.014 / 0.09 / 6.5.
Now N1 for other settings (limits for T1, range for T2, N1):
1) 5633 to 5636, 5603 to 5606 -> 13.7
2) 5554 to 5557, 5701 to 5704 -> 12.7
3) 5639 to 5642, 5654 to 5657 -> 12.9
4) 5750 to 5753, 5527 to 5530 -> 11.3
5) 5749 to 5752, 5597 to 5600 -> 13.2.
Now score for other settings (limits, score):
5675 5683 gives 6.489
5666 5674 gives 6.729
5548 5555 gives 6.696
